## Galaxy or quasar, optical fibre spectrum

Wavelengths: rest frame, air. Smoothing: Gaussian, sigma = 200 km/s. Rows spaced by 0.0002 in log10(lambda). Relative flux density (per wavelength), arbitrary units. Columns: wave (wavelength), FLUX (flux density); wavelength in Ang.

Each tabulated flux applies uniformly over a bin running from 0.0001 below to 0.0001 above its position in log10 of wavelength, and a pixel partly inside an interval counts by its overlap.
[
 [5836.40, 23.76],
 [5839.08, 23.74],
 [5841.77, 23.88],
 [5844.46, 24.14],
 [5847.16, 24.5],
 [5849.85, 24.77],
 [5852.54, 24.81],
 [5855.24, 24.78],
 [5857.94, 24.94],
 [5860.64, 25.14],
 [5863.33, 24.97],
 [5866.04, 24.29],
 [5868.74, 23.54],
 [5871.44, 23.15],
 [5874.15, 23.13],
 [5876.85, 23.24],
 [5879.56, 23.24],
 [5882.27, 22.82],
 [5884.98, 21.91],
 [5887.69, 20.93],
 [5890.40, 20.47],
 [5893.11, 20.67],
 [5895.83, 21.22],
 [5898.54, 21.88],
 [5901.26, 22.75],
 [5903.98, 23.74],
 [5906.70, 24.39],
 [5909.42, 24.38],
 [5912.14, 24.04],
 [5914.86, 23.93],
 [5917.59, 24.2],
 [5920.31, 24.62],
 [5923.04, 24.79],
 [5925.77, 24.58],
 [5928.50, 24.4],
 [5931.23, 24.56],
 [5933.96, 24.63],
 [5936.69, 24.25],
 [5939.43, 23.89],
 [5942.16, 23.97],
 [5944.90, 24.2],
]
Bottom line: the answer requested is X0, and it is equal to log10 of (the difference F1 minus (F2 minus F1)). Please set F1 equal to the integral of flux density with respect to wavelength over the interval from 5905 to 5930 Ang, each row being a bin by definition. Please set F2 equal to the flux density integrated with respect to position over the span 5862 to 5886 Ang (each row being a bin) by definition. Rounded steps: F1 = 609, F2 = 561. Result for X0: 2.818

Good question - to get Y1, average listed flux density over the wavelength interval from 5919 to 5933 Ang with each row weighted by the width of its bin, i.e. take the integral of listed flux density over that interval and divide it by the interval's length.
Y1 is 24.6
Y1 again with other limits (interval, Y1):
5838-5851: 24.2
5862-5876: 23.8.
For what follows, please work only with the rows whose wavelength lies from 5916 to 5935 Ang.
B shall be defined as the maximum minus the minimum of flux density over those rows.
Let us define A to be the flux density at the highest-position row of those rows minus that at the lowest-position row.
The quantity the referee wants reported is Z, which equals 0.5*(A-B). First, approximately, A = 0.4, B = 0.6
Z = -0.1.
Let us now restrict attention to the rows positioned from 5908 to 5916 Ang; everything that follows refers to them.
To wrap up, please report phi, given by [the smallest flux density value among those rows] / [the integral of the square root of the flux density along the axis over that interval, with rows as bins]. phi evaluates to 0.609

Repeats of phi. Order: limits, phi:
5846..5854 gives 0.616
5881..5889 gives 0.559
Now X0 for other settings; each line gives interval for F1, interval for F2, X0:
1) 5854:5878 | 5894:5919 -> 2.760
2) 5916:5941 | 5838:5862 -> 2.801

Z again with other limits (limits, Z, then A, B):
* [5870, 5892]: -2.7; -2.7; 2.8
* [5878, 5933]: -1.5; 1.3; 4.3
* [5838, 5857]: 0.0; 1.0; 1.1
